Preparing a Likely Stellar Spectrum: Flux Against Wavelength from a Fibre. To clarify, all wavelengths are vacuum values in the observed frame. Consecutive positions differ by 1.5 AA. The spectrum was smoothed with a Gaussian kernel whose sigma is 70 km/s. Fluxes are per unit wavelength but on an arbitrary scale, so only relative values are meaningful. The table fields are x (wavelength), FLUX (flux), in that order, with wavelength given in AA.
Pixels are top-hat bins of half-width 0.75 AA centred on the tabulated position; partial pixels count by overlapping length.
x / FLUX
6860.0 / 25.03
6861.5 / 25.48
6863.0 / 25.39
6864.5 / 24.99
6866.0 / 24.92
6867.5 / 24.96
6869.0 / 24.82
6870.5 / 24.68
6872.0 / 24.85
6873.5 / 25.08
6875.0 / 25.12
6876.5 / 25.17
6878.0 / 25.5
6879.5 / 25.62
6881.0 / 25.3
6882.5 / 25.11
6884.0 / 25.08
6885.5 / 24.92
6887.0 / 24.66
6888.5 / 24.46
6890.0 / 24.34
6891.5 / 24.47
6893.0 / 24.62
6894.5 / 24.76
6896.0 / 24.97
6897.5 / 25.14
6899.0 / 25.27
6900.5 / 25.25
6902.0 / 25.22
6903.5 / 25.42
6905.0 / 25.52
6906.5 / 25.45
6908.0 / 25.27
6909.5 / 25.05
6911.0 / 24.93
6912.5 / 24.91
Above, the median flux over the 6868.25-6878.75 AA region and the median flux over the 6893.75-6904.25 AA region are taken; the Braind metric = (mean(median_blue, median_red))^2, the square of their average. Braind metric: 633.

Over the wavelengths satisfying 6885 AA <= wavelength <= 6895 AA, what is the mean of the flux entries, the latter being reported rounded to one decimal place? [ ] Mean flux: 24.6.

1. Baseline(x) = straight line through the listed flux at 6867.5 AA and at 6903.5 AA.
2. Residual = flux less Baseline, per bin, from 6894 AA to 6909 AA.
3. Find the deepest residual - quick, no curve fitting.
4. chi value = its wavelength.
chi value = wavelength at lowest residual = 6894.5 AA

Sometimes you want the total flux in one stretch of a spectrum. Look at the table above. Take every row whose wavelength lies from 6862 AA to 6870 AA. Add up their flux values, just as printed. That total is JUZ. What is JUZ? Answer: 125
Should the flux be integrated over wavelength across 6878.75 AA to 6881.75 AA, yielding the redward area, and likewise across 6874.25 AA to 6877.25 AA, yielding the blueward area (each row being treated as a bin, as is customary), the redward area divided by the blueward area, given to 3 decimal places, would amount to 1.013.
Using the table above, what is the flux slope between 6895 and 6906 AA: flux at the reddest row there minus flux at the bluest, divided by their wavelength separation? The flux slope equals 0.06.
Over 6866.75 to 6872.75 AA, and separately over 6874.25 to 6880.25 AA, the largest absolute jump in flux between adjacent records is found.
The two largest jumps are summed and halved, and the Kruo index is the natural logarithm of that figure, -1.4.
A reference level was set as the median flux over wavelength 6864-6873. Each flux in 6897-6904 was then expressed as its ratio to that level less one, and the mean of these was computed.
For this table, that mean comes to 0.015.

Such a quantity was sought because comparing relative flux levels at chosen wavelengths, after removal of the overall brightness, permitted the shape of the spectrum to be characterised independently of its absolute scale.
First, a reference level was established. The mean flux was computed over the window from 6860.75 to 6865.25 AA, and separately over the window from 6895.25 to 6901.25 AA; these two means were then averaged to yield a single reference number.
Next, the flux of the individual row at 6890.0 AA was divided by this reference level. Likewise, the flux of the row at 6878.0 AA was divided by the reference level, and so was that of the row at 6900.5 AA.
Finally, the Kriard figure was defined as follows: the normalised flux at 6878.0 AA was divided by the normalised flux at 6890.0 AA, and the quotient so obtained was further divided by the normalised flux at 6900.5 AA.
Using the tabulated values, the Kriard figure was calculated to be 1.05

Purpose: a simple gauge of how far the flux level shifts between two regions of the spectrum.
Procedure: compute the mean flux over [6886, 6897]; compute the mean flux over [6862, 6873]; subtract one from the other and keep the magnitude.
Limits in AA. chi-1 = 0.33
